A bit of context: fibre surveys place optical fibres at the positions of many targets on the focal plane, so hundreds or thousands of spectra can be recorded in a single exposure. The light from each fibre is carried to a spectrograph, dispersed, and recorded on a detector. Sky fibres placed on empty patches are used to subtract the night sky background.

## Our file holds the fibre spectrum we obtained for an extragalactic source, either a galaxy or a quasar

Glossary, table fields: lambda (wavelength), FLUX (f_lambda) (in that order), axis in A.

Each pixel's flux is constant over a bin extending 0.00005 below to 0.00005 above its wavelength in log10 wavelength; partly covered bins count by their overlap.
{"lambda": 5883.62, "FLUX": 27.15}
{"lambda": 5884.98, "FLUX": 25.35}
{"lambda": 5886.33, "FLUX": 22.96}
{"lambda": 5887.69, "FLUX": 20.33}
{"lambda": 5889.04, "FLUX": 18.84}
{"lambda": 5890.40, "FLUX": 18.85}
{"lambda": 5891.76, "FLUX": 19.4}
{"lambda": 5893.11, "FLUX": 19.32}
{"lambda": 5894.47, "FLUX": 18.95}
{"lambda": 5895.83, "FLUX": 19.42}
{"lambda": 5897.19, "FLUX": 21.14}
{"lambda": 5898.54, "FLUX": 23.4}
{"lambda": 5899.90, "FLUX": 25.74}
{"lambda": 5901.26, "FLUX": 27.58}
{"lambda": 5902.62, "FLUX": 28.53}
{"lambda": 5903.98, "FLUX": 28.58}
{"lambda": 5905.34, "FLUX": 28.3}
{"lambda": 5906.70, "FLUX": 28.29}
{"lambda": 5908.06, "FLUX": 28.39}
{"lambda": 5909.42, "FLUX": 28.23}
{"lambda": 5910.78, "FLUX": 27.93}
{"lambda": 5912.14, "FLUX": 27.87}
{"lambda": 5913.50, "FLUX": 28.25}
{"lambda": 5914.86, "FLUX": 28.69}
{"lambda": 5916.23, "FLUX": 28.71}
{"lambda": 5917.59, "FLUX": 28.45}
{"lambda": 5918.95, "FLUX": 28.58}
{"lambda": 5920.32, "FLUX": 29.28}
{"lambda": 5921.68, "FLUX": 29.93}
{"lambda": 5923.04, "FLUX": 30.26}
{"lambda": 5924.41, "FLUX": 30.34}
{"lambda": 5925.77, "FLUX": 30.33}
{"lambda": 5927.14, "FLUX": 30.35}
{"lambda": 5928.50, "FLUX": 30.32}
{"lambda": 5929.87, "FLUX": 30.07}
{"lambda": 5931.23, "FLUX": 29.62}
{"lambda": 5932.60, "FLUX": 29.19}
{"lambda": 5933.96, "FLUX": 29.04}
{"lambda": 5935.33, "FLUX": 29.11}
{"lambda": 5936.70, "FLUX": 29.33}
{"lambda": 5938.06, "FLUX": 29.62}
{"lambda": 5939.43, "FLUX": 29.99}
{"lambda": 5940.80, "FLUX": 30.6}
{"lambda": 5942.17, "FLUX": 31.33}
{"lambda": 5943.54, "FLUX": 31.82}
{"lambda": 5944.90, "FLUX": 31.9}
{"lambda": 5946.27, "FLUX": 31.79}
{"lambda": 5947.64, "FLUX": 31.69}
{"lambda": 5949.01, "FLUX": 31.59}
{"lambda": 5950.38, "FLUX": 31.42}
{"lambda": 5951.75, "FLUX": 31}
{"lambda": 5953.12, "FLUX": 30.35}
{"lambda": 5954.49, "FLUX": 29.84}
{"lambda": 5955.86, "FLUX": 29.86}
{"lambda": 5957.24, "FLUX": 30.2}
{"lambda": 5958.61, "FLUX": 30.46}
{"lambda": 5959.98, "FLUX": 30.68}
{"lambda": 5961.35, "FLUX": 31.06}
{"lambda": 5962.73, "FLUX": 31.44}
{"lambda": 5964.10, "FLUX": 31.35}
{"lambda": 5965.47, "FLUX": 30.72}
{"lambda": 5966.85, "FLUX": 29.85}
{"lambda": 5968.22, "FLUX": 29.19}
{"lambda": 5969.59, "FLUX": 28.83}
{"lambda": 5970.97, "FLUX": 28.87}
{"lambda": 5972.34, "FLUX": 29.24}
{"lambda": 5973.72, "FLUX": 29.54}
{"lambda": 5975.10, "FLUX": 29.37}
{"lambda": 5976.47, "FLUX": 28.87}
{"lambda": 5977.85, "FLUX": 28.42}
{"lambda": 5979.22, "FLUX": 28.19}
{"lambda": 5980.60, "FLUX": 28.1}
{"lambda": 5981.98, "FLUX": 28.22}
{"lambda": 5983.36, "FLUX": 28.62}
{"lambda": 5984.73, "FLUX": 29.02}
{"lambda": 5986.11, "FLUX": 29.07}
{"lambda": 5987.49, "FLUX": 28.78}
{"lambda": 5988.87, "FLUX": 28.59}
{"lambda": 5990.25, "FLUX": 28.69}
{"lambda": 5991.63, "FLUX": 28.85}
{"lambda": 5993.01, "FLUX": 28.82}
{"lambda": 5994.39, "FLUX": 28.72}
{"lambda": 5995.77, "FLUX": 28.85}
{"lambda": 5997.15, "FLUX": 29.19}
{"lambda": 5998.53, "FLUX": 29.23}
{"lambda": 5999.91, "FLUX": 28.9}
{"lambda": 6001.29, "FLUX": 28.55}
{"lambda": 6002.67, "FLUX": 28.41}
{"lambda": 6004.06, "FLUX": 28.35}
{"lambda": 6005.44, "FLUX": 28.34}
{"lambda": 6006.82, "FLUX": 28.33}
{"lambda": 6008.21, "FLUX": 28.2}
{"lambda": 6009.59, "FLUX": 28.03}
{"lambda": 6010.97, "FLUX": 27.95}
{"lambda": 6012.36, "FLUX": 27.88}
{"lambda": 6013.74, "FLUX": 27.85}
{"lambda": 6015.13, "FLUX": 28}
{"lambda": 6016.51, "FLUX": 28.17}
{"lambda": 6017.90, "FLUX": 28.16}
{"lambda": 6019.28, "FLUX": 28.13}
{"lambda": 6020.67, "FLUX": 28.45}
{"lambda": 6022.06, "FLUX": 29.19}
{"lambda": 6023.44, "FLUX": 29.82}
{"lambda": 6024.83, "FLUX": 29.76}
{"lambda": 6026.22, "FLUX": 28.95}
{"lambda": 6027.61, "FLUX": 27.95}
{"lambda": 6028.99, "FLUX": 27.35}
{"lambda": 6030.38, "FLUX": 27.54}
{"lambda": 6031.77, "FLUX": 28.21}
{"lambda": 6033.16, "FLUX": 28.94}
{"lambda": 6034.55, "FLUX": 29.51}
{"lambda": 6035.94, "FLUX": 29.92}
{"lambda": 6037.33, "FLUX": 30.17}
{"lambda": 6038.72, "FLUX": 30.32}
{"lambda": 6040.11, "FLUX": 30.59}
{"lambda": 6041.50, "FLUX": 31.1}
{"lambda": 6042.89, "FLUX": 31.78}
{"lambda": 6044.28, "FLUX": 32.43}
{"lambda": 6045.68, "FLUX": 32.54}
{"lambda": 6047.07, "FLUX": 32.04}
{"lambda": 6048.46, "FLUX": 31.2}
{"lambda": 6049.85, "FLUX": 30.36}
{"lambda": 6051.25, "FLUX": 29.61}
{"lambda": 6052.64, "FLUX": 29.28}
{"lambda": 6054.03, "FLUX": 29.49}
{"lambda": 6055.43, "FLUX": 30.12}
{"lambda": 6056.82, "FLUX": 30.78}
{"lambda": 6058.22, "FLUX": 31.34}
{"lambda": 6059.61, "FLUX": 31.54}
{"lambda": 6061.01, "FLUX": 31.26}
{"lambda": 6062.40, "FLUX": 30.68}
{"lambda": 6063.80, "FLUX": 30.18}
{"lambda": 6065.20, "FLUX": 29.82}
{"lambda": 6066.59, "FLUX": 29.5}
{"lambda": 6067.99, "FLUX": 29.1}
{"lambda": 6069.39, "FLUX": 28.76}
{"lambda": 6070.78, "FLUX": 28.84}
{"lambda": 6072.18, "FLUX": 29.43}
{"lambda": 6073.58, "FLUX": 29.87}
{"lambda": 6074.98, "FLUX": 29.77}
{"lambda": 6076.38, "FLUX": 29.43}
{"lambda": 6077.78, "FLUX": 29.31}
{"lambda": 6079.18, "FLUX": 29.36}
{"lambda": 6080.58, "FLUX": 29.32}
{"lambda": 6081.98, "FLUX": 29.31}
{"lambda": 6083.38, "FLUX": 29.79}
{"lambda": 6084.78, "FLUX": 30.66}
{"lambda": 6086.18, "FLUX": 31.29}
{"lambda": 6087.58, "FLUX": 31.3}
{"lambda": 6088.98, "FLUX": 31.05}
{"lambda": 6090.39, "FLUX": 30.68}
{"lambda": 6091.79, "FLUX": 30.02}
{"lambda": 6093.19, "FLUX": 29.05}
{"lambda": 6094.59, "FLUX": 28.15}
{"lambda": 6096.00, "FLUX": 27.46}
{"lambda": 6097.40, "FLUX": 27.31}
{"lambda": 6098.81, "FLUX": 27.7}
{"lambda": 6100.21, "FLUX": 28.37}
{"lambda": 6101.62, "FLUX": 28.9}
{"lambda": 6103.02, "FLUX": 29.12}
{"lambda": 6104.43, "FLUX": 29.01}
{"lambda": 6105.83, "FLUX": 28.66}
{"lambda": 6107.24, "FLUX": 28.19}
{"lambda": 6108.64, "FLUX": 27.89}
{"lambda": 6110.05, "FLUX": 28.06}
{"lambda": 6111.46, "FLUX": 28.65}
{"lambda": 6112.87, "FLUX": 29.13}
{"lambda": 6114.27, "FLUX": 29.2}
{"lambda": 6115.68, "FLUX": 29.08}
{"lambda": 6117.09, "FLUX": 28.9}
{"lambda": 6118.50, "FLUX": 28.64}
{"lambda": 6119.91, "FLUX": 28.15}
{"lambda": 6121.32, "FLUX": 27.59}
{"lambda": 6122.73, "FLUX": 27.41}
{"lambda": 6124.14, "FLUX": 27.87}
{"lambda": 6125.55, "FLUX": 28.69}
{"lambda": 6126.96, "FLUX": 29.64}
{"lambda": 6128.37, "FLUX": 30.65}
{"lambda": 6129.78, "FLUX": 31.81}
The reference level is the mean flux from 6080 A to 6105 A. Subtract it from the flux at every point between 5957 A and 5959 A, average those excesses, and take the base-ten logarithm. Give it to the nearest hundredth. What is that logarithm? -0.01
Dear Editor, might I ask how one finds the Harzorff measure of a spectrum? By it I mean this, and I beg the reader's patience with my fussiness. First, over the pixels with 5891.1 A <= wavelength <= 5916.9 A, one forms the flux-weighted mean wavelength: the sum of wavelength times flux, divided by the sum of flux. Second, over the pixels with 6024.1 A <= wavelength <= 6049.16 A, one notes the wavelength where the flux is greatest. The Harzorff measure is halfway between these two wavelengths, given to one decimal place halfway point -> 5975.3 A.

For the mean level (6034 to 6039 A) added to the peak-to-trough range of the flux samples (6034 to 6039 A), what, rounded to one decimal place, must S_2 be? 30.8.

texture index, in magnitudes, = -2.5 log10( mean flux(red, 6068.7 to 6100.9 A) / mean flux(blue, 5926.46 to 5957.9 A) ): 0.04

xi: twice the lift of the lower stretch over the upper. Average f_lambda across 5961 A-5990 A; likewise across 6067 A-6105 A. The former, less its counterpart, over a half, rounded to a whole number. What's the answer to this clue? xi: 0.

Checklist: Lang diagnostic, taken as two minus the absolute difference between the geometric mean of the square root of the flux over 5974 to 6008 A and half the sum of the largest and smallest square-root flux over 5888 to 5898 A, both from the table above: 1.11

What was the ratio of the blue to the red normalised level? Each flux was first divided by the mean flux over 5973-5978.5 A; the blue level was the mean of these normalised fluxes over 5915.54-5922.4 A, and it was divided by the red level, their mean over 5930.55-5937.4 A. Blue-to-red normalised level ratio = 0.99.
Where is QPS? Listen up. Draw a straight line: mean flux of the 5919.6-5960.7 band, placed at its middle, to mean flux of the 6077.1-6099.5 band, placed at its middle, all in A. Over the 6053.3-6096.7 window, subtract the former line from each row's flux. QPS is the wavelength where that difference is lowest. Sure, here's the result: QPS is 6096.00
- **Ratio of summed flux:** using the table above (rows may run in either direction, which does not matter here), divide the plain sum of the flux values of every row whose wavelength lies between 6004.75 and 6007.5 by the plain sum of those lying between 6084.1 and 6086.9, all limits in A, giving 0.91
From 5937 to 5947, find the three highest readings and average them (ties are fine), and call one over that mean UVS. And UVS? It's 0.0314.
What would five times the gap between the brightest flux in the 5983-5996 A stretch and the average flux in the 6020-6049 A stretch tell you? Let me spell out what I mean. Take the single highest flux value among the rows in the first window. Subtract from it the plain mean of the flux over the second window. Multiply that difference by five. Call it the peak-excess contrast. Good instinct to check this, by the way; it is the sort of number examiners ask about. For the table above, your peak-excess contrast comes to -4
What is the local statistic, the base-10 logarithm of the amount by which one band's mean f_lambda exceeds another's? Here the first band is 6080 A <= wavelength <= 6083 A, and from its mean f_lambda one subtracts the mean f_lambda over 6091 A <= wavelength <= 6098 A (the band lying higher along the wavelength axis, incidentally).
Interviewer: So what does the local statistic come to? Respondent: 0.0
